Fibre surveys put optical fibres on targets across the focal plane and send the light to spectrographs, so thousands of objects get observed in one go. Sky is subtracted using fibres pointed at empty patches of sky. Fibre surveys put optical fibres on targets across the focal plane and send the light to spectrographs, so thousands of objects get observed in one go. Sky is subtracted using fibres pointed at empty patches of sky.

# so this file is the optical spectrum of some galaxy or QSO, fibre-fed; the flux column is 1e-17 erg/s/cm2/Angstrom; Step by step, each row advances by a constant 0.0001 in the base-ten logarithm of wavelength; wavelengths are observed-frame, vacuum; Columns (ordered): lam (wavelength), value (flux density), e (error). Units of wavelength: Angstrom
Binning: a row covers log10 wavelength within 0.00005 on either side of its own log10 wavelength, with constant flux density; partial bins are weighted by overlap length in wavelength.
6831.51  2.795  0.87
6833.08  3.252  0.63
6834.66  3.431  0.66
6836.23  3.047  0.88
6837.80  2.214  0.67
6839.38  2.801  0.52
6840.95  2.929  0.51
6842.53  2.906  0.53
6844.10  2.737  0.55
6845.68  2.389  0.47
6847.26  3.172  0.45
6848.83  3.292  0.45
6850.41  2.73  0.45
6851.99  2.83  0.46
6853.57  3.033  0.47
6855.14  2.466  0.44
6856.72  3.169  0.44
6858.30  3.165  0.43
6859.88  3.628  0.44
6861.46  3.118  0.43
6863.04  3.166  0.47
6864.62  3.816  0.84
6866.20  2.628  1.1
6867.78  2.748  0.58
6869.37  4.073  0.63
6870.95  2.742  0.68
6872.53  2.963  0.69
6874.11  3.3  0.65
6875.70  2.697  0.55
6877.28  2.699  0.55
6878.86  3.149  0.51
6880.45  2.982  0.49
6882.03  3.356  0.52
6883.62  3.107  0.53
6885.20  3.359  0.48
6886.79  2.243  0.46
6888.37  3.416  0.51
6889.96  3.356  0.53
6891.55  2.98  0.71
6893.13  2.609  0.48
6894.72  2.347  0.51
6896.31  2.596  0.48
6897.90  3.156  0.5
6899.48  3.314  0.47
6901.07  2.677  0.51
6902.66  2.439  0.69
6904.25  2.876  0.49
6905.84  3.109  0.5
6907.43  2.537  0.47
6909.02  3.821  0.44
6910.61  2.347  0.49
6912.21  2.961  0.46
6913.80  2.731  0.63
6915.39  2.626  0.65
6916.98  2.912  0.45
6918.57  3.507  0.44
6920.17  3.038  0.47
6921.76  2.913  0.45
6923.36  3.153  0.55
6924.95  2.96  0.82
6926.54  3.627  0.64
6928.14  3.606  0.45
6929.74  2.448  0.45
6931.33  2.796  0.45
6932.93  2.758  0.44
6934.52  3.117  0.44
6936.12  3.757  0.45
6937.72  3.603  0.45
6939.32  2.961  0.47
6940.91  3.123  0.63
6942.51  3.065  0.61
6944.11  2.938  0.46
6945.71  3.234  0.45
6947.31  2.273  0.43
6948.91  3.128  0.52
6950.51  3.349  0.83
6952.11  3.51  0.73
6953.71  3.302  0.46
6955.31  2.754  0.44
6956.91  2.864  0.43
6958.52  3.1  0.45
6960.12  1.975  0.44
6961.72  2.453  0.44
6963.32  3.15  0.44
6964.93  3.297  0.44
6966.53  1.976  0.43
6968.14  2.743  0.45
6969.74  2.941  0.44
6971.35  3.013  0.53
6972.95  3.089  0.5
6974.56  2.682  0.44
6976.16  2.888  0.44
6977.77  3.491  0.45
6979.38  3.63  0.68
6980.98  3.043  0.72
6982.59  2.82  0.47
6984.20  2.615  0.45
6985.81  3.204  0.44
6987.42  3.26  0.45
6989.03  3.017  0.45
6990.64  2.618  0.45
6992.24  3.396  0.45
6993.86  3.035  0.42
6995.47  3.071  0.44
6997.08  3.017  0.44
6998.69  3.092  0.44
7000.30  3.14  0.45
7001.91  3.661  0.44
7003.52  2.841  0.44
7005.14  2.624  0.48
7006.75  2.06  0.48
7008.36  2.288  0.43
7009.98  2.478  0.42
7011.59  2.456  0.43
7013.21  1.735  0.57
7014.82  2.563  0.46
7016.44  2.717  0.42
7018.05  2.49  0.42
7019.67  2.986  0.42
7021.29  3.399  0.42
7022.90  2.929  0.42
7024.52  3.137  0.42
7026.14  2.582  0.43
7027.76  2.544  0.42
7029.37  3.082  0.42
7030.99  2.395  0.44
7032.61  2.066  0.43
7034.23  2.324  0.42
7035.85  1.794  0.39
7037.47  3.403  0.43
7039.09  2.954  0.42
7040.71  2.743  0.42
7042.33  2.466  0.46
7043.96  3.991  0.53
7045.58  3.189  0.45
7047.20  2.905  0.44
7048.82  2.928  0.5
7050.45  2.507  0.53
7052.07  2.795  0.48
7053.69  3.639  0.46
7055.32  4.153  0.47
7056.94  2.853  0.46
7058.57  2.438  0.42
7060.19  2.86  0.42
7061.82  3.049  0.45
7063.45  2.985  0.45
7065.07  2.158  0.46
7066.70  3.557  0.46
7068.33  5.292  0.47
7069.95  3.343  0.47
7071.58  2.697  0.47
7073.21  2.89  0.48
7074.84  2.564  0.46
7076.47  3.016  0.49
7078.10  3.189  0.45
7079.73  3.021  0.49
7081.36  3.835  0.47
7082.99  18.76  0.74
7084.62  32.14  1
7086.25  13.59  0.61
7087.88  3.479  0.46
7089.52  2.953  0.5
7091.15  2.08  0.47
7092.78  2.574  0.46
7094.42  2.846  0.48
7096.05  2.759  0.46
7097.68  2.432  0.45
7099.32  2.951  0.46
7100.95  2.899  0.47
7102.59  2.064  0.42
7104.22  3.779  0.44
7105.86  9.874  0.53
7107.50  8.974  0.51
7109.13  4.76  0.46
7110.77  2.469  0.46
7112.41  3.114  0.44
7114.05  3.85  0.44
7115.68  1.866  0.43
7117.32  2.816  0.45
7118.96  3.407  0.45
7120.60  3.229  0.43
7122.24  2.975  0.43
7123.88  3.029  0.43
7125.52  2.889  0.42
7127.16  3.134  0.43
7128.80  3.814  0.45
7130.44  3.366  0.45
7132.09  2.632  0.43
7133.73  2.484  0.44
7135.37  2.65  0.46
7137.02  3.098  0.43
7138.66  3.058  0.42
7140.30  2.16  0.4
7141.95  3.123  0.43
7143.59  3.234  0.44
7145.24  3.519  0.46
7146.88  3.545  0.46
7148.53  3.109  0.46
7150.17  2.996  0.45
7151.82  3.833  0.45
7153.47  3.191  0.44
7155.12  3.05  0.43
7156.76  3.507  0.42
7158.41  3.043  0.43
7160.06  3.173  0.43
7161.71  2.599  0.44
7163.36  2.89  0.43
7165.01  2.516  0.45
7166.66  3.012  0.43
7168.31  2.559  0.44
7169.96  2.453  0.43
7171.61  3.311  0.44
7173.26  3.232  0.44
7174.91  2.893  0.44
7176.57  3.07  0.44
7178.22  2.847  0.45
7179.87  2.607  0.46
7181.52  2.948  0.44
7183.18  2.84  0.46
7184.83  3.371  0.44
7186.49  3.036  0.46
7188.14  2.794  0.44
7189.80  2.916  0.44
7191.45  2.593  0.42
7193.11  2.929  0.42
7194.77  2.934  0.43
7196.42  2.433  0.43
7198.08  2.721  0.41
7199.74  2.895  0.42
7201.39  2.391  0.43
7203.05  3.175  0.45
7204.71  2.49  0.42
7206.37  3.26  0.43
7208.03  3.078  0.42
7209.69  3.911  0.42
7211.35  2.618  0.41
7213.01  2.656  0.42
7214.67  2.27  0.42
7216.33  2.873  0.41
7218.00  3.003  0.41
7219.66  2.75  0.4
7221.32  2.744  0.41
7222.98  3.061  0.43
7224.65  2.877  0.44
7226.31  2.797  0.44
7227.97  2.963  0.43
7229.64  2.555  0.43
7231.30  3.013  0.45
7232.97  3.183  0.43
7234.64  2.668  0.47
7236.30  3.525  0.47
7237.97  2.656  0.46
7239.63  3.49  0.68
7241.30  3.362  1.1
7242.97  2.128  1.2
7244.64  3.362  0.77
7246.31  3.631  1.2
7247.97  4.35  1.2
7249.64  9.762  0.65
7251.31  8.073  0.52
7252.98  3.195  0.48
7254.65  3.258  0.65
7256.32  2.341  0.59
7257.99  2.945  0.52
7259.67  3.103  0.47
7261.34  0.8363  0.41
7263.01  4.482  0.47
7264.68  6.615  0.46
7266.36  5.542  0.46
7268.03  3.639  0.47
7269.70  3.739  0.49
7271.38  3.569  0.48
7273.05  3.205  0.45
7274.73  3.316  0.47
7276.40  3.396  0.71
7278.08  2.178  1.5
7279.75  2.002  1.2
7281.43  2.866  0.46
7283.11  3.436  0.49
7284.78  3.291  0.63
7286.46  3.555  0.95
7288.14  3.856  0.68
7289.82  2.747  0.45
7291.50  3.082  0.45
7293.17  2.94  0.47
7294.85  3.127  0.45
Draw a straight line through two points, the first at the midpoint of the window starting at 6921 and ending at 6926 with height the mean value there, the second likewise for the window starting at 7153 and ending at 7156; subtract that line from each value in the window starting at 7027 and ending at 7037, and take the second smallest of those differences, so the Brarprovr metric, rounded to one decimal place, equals -1.0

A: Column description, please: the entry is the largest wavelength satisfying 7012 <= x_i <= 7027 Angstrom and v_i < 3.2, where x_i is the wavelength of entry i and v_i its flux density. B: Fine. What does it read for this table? 7026.14 Angstrom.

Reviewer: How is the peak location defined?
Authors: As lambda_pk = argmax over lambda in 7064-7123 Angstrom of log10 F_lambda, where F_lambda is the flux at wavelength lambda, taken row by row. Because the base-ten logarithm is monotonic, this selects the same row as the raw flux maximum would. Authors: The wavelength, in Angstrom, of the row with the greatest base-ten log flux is 7084.62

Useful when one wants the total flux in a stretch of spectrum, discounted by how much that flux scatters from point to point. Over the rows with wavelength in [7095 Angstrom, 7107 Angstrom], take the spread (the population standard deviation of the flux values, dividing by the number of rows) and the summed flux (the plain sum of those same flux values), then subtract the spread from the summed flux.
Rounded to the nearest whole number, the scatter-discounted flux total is 24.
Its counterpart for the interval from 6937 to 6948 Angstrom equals 21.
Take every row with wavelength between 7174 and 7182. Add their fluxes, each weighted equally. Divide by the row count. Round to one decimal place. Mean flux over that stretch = 2.9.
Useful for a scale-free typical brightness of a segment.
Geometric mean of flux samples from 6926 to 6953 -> 3.1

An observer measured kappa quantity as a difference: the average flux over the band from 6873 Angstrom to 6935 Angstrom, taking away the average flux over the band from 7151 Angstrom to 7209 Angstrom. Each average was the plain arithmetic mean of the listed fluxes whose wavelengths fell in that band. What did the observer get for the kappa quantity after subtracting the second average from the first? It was 0.03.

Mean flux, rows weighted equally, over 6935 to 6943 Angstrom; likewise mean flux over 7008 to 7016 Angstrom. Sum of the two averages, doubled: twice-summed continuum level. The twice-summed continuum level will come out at 11.2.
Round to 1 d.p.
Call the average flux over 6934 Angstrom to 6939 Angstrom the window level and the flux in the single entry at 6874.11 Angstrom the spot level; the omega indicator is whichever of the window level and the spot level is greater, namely 3.5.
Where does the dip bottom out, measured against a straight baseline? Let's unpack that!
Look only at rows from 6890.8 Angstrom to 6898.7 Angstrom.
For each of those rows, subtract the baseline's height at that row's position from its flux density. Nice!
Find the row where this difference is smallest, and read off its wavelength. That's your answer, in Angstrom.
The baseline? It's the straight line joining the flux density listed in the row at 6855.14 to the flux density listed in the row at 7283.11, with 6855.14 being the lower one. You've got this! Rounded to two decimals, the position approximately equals 6894.72 Angstrom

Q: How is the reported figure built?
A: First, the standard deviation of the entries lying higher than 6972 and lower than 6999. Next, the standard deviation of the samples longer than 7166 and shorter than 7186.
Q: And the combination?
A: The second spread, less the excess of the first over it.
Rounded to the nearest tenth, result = 0.3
